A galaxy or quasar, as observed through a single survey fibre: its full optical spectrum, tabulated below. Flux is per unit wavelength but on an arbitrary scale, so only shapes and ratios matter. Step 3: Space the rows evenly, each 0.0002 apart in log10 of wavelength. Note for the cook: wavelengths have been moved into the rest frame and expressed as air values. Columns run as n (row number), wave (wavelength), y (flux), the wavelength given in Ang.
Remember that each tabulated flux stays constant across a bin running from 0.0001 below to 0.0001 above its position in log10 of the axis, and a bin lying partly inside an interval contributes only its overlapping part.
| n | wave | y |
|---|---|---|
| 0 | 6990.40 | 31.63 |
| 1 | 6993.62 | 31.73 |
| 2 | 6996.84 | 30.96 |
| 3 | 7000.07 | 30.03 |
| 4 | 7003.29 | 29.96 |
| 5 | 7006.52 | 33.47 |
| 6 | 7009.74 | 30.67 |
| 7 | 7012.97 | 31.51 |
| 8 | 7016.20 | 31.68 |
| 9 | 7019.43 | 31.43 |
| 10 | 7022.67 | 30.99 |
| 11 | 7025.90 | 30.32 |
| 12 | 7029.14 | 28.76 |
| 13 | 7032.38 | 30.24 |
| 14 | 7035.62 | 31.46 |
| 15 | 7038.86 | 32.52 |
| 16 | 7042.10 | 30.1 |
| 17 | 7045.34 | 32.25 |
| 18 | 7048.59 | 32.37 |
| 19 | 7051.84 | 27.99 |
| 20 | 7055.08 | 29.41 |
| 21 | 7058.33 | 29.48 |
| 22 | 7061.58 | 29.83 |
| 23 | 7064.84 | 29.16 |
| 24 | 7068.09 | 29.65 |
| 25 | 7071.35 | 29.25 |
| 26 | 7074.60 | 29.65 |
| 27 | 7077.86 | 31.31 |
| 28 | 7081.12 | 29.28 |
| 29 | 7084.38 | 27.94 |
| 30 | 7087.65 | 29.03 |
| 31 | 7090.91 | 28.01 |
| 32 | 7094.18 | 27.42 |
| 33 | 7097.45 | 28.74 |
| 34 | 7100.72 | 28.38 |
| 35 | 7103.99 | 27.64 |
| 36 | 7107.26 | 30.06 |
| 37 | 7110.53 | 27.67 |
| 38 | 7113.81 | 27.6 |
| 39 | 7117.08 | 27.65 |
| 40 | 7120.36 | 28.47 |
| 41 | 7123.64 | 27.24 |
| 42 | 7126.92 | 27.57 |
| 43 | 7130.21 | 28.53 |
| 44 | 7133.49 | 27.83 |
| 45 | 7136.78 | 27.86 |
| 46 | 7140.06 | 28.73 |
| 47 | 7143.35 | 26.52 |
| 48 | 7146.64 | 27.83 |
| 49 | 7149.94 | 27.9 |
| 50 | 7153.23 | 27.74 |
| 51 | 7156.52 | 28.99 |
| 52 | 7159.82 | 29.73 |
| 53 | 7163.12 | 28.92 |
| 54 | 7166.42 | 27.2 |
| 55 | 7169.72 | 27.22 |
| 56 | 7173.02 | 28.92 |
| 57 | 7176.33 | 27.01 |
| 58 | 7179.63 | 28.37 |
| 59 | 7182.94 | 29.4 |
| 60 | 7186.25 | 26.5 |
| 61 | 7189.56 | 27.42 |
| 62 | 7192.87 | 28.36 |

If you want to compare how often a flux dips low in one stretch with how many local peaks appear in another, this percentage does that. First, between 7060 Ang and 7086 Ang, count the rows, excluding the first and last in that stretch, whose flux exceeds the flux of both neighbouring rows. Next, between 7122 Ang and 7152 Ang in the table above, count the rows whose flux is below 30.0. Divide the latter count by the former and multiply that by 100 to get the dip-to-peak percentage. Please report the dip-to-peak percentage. 450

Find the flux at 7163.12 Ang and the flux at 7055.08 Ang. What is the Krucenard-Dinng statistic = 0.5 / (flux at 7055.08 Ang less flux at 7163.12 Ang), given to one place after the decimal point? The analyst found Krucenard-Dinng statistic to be 1.0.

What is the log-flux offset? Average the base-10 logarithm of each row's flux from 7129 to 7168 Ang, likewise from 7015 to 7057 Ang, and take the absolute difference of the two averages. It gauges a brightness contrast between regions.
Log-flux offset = 0.038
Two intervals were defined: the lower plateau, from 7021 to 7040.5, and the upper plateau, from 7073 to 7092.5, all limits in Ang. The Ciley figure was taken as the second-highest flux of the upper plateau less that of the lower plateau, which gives -1.8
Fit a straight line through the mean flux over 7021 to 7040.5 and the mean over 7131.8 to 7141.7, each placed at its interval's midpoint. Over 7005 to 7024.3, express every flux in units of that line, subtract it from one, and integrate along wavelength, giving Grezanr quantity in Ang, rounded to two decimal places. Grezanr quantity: -0.32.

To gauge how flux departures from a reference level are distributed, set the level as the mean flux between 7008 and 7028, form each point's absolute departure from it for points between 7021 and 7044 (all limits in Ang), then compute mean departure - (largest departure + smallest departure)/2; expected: -0.2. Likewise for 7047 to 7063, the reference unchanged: -0.4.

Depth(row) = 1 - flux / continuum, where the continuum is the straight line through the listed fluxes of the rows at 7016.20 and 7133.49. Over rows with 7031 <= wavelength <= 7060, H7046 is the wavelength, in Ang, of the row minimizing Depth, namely 7048.59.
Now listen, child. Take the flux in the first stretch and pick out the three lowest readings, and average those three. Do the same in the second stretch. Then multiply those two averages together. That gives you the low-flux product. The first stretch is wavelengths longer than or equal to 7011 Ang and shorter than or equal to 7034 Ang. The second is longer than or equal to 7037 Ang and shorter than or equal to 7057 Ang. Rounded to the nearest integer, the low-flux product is 868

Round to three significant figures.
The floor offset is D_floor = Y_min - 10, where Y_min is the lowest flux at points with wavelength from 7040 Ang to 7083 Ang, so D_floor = 18.0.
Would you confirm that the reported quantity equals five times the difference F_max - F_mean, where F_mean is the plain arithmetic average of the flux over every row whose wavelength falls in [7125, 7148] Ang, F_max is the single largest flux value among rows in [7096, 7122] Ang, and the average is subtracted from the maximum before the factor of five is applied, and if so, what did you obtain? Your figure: 11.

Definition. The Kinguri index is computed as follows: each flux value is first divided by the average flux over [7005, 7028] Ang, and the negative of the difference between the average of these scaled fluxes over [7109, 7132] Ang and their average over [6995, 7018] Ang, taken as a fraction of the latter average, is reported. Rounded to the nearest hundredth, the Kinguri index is 0.11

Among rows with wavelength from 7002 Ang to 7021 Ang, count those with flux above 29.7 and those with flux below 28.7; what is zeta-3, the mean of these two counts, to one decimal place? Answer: 3.0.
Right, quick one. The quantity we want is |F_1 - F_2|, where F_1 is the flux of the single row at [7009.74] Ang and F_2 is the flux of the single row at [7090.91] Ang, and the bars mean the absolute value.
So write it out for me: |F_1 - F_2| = 2.7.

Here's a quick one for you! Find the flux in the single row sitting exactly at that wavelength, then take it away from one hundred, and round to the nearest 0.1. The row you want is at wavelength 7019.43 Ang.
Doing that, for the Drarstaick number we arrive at 68.6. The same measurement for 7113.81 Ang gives 72.4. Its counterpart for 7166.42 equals 72.8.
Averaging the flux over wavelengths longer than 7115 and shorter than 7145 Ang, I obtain 27.8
